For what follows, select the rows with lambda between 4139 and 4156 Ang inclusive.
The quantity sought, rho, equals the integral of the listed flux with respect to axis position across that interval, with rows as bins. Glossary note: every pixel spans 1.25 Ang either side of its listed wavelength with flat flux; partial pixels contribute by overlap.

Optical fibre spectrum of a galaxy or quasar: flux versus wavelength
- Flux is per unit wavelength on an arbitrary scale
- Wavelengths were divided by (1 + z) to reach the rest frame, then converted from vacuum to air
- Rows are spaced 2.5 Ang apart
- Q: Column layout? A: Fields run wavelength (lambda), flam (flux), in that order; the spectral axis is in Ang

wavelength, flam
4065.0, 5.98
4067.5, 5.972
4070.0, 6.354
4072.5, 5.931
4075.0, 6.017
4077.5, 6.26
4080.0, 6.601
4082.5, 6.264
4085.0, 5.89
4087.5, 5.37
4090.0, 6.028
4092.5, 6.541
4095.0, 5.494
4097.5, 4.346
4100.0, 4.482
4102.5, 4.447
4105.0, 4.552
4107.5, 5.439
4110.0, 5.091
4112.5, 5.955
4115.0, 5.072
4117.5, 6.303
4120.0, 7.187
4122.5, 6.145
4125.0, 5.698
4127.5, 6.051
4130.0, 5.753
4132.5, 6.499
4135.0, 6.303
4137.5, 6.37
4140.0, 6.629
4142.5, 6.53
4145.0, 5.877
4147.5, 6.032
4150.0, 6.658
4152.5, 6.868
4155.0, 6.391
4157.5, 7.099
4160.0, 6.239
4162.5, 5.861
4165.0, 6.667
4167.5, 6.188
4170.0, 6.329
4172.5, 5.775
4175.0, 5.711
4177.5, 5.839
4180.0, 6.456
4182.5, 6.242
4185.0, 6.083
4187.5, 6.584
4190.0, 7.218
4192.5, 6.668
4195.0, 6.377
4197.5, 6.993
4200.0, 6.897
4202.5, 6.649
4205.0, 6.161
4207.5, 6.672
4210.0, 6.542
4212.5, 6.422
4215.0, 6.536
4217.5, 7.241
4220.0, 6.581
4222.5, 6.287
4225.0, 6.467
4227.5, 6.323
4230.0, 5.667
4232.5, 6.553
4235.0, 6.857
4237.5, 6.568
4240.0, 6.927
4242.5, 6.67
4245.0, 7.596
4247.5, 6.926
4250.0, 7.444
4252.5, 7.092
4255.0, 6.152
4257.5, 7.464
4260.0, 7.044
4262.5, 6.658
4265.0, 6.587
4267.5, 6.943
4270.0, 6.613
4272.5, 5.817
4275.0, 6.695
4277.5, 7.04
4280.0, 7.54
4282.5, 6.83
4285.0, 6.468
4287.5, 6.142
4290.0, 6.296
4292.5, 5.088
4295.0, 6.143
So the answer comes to 109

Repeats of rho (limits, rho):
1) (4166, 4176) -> 60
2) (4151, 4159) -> 54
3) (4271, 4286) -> 101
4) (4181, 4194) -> 85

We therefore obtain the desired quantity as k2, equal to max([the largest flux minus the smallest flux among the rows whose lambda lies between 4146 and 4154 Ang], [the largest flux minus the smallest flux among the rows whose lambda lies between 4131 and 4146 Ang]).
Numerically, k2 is 0.8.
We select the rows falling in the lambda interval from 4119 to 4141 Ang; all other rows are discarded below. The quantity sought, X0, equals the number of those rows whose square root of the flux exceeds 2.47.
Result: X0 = 6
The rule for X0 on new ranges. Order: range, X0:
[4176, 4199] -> 7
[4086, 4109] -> 1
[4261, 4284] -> 8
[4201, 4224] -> 9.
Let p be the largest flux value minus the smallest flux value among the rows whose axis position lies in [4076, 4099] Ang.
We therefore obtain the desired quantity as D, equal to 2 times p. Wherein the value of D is 4.5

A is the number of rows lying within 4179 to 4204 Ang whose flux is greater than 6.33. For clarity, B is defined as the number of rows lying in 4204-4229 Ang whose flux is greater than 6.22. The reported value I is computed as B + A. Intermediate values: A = 8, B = 9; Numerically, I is 17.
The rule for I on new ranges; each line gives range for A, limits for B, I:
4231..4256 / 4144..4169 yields 15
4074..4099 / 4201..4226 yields 11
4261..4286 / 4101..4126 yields 11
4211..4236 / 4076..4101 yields 11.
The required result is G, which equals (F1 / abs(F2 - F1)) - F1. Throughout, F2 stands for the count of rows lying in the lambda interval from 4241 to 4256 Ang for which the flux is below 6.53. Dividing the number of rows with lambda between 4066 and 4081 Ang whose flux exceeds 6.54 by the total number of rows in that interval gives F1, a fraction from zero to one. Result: 0.03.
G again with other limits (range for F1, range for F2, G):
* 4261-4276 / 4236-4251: 0.17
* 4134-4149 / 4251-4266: 0.03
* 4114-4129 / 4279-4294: -0.12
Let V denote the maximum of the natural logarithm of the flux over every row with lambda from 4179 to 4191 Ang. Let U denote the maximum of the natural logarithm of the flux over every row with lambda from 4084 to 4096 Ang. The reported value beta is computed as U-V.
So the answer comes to -0.10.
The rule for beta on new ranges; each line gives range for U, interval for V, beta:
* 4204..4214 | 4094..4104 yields 0.19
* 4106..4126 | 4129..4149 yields 0.08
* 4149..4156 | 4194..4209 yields -0.02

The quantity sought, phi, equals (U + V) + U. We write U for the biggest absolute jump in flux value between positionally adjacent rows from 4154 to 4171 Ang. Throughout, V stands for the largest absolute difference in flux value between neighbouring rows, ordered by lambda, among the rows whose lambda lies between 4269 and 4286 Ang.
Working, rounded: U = 0.86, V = 0.88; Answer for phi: 2.6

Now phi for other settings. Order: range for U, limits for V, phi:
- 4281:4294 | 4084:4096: 3.5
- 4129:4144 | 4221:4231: 2.1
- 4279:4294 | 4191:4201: 3.0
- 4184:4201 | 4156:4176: 2.1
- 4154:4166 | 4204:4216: 2.2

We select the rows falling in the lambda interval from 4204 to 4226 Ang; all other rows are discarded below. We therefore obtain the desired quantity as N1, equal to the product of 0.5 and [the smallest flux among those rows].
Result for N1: 3.08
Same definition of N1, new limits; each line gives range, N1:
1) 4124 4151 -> 2.85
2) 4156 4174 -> 2.89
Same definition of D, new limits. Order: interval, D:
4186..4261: 3.9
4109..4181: 4.2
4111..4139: 4.2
